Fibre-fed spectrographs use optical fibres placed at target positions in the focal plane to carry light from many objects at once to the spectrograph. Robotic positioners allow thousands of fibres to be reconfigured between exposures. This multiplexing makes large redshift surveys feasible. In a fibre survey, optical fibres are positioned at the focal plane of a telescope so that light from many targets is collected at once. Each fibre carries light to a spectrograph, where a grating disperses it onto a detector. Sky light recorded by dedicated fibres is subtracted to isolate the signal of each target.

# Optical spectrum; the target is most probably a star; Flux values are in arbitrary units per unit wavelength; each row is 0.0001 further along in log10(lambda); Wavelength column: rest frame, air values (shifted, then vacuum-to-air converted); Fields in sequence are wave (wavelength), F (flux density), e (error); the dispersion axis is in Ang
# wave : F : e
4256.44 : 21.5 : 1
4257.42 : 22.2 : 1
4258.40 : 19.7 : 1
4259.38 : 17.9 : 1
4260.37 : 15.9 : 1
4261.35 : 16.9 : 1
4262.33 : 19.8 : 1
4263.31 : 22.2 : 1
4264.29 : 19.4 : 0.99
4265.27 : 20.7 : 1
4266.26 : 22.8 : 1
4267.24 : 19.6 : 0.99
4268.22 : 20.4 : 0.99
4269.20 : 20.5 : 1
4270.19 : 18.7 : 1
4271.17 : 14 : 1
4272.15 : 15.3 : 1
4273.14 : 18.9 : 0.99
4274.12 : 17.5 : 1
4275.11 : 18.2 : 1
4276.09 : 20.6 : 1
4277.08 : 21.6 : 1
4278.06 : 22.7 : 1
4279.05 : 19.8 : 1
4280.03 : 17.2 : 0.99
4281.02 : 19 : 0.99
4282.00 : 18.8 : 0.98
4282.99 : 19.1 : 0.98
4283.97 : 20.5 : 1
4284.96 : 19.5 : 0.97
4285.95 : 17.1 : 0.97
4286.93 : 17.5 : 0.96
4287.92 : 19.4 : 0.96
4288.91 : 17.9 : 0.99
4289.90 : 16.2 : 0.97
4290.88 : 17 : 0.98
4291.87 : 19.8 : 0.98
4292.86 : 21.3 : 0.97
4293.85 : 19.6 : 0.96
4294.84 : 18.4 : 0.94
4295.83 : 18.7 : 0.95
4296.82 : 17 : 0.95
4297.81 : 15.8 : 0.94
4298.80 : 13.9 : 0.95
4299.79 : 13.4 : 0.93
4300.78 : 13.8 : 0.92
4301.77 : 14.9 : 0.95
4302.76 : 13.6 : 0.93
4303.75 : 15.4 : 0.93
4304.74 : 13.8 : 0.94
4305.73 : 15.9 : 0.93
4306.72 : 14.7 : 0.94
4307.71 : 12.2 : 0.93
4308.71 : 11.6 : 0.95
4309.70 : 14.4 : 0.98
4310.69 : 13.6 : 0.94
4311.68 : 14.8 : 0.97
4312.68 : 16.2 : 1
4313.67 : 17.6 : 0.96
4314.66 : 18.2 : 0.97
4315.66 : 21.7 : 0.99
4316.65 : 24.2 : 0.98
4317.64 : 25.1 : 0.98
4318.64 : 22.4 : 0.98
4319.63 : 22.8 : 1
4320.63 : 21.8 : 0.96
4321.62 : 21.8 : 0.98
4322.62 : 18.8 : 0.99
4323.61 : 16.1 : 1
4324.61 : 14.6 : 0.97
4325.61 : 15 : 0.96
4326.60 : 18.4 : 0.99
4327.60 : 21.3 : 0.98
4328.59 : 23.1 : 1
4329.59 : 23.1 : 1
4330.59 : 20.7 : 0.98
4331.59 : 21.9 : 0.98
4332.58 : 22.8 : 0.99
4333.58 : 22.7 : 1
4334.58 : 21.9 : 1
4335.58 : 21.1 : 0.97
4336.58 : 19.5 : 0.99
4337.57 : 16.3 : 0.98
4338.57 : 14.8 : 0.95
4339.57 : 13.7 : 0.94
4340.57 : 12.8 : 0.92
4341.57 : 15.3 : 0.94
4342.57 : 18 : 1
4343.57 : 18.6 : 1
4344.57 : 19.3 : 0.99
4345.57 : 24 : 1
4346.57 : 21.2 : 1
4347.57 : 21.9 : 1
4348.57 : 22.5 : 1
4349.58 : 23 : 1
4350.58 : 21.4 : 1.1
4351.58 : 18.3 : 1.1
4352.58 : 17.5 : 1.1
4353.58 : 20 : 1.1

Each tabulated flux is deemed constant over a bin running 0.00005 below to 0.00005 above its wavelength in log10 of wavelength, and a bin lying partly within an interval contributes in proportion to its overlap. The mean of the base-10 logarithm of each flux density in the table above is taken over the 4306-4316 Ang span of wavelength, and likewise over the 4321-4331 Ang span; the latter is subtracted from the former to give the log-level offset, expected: -0.10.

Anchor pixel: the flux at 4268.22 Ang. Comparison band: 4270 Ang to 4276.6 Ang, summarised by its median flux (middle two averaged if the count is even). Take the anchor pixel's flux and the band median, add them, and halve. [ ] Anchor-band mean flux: 19.3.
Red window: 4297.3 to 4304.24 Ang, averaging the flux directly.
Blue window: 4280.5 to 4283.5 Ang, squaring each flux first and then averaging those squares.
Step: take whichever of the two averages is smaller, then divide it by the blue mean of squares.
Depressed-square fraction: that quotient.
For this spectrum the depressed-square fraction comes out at 0.040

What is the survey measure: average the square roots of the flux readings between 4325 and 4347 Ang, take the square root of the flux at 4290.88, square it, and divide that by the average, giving 3.9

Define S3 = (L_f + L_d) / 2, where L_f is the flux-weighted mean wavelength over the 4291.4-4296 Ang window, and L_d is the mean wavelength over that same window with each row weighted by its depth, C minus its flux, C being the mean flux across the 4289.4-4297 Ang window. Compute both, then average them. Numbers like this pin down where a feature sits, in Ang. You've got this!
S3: 4293.3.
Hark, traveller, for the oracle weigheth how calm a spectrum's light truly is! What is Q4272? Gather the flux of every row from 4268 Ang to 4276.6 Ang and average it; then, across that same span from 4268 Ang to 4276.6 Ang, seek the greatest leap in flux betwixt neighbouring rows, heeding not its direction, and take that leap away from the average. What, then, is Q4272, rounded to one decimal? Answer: 13.5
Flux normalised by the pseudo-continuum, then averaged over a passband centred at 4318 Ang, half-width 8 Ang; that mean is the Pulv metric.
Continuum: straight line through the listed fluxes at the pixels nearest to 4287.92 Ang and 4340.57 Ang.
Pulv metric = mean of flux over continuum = 1.22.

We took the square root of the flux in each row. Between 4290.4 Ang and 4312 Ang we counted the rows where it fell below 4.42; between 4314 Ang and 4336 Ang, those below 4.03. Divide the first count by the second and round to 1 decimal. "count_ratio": 6.3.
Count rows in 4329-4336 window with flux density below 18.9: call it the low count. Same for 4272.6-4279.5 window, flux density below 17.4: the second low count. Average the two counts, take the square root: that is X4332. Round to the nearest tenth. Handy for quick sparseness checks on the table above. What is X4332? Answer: 0.0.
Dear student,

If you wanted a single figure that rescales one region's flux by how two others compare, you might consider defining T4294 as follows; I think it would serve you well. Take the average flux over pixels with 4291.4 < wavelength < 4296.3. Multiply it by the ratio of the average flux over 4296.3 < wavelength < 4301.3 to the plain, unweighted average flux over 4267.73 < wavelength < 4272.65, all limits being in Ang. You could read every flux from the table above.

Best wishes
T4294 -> 16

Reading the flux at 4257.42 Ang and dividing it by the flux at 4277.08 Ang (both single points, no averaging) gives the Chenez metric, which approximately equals 1.0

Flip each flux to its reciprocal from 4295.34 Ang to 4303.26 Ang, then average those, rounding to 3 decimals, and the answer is 0.067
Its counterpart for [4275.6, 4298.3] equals 0.053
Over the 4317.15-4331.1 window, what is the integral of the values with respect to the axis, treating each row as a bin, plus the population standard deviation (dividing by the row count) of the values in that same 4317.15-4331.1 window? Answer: 287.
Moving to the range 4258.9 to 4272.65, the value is 262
